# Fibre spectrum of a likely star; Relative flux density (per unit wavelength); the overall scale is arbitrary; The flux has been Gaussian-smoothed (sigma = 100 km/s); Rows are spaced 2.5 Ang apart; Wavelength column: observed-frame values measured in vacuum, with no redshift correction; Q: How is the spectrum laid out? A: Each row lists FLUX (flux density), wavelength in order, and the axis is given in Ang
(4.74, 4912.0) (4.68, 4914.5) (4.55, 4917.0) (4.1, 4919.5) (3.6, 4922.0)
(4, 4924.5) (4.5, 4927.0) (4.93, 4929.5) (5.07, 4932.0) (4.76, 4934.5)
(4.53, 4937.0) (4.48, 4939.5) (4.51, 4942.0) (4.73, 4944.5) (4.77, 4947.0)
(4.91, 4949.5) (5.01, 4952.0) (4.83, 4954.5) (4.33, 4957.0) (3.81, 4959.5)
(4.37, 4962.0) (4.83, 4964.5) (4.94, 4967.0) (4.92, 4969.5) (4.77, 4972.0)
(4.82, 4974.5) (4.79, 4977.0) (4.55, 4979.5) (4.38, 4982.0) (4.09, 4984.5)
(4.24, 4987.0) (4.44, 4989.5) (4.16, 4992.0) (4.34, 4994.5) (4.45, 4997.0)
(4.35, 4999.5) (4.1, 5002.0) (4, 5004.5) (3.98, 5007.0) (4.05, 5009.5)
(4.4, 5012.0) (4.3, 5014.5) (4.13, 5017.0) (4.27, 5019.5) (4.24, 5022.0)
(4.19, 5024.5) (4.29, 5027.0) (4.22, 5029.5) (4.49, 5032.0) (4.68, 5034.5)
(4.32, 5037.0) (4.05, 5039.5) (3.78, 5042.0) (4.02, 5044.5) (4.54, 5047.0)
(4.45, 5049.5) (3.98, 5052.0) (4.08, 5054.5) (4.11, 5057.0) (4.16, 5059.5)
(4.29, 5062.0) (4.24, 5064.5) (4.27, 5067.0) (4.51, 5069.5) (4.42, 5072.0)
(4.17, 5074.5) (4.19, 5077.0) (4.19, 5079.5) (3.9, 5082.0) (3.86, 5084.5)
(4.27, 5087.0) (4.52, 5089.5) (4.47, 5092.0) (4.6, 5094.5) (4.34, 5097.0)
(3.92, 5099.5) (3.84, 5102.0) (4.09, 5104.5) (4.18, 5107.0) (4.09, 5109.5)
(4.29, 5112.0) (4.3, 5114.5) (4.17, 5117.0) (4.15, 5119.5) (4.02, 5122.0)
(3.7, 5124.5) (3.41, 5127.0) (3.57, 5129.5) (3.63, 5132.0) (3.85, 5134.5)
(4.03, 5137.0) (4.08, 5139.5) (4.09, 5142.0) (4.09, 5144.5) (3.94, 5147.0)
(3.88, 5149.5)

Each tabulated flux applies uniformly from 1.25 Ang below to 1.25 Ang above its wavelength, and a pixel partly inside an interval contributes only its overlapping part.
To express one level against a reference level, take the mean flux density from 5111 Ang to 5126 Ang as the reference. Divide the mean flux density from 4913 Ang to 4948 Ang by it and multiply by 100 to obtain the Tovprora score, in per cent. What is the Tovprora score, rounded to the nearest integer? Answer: 110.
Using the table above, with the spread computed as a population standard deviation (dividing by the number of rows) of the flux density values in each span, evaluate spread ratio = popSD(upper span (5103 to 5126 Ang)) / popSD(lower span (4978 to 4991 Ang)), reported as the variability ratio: 1.1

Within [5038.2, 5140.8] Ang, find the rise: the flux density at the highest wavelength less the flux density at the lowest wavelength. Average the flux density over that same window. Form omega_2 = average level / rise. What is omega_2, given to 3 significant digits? 137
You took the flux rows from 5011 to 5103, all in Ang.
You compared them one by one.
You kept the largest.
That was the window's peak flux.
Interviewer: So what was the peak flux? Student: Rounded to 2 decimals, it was 4.68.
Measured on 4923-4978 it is 5.07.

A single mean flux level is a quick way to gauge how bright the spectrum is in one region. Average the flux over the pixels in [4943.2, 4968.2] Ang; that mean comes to 4.65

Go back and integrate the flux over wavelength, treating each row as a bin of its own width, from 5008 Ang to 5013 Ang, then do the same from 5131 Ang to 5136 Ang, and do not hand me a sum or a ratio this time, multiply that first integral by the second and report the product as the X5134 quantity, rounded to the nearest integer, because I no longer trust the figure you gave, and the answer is 395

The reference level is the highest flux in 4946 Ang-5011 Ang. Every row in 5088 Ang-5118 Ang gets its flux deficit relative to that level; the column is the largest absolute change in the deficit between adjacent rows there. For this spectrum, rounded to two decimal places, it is 0.42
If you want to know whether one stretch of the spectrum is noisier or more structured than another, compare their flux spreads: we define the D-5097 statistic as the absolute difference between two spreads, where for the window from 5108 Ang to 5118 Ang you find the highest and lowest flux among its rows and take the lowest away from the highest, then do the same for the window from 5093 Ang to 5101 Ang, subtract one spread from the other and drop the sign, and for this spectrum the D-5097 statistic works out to 0.5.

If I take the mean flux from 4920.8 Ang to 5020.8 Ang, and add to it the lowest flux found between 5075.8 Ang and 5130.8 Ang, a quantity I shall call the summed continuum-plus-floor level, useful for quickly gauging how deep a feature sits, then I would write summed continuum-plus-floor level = 7.87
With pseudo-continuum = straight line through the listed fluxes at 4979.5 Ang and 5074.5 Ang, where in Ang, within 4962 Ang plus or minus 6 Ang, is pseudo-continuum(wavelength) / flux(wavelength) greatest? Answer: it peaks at 4959.5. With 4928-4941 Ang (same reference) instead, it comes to 4939.5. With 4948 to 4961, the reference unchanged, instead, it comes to 4959.5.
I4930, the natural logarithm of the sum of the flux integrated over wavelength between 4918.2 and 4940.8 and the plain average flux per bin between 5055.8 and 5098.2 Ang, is 4.65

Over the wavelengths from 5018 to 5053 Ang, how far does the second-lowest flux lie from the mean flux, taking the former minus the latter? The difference -0.27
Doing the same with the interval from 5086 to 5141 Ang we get -0.50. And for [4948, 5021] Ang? -0.45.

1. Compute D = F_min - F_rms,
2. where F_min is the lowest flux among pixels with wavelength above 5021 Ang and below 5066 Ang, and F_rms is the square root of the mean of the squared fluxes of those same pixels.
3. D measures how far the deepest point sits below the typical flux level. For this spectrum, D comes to -0.45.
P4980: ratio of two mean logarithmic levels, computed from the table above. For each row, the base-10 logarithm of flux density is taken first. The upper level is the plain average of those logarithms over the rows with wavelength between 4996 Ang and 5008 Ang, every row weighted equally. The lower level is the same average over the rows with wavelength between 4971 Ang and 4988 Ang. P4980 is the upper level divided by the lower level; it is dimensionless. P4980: 0.95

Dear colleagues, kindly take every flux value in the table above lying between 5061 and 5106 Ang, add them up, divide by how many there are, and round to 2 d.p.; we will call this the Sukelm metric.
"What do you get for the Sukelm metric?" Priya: 4.23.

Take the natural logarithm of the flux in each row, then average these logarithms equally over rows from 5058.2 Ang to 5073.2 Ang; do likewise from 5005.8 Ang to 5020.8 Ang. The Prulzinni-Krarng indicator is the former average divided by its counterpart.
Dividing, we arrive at 1.02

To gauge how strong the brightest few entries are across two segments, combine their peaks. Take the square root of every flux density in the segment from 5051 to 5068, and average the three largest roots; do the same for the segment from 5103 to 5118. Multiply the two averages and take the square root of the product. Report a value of 2.06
